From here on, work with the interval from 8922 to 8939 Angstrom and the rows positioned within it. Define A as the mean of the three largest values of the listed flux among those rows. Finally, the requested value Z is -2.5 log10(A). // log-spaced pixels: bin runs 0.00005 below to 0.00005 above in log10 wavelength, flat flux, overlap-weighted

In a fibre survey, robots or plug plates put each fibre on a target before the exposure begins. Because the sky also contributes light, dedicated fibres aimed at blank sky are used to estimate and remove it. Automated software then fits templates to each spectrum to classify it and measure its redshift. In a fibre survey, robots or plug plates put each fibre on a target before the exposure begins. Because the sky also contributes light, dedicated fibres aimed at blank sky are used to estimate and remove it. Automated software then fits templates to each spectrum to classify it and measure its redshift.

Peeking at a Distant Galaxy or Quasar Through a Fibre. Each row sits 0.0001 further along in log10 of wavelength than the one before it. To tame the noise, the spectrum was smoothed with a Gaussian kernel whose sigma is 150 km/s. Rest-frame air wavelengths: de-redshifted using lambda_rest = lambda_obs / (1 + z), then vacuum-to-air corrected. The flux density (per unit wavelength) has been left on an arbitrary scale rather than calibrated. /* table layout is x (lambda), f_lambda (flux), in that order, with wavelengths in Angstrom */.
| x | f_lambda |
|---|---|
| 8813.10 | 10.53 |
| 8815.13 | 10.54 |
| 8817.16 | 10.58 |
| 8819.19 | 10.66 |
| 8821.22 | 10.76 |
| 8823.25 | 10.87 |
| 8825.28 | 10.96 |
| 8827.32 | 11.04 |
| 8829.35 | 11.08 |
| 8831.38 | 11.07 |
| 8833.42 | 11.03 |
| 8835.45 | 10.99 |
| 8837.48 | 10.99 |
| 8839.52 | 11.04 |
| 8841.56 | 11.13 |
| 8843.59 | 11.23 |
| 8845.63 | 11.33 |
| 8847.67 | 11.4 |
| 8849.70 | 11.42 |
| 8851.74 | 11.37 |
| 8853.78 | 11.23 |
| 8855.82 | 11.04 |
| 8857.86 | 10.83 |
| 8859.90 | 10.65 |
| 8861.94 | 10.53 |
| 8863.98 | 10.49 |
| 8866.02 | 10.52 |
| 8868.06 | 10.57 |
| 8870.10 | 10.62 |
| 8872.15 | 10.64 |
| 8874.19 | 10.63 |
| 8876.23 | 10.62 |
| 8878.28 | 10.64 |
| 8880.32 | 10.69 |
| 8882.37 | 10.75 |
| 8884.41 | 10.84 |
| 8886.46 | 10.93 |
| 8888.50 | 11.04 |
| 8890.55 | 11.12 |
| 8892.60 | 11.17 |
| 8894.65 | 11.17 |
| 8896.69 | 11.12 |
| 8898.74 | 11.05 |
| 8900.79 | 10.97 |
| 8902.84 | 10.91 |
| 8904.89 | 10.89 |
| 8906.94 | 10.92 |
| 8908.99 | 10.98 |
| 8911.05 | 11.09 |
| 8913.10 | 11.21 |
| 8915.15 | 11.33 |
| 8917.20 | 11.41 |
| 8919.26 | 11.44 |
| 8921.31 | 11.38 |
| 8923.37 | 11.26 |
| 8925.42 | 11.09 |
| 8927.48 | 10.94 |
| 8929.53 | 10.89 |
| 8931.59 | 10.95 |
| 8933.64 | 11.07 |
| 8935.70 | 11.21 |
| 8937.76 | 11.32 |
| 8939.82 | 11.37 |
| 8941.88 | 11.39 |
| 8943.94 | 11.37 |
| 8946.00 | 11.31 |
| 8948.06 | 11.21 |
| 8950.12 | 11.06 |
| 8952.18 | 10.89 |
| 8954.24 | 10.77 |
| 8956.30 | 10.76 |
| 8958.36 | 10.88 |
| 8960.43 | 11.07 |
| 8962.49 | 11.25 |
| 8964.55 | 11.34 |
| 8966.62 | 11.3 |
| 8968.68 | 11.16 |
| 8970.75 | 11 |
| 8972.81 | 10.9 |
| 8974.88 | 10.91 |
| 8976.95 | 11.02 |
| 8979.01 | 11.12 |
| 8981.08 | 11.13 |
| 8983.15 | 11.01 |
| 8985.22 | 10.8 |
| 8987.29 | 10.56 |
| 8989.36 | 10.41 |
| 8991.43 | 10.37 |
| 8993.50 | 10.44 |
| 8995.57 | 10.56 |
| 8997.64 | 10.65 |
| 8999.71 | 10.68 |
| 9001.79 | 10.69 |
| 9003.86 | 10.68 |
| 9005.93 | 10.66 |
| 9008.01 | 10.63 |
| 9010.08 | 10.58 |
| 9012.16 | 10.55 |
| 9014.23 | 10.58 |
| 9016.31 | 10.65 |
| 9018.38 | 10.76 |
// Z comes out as -2.63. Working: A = 11.3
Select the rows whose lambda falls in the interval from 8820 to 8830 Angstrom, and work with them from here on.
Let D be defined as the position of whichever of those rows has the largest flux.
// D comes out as 8829.35 Angstrom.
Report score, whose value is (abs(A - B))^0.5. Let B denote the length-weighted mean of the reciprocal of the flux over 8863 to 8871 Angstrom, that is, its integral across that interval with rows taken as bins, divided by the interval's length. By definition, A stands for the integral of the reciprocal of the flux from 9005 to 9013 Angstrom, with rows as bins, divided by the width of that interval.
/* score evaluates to 0.025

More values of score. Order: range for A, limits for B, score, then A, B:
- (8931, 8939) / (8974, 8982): 0.030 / 0.090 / 0.091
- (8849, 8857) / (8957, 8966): 0.032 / 0.089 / 0.090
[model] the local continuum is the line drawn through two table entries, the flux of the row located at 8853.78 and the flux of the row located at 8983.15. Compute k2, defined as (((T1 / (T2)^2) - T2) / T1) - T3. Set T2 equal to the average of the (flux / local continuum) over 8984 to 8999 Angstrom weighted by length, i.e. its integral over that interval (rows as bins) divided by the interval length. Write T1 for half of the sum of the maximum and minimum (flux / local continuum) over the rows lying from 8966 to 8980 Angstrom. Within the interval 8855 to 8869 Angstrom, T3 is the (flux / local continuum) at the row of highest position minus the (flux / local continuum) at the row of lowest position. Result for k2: 0.17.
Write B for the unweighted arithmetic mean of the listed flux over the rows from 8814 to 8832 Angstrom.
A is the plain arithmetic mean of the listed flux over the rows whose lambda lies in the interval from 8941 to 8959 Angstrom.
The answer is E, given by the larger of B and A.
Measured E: 11.07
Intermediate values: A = 11.1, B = 10.8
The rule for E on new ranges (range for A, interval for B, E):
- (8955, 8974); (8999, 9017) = 11.07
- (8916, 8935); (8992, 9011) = 11.16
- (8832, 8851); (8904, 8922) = 11.18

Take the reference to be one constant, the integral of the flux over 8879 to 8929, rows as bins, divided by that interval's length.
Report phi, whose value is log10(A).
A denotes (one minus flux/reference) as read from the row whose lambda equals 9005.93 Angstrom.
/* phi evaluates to -1.43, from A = 0.037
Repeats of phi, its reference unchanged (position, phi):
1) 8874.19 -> -1.40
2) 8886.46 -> -1.91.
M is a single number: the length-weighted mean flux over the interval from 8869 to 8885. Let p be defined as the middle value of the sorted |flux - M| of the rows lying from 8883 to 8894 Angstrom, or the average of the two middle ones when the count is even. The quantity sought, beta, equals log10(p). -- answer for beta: -0.4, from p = 0.37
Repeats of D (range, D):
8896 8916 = 8915.15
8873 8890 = 8888.50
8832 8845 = 8843.59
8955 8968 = 8964.55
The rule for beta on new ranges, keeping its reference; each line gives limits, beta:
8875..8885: -1.3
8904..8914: -0.5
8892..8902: -0.4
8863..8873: -1.0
